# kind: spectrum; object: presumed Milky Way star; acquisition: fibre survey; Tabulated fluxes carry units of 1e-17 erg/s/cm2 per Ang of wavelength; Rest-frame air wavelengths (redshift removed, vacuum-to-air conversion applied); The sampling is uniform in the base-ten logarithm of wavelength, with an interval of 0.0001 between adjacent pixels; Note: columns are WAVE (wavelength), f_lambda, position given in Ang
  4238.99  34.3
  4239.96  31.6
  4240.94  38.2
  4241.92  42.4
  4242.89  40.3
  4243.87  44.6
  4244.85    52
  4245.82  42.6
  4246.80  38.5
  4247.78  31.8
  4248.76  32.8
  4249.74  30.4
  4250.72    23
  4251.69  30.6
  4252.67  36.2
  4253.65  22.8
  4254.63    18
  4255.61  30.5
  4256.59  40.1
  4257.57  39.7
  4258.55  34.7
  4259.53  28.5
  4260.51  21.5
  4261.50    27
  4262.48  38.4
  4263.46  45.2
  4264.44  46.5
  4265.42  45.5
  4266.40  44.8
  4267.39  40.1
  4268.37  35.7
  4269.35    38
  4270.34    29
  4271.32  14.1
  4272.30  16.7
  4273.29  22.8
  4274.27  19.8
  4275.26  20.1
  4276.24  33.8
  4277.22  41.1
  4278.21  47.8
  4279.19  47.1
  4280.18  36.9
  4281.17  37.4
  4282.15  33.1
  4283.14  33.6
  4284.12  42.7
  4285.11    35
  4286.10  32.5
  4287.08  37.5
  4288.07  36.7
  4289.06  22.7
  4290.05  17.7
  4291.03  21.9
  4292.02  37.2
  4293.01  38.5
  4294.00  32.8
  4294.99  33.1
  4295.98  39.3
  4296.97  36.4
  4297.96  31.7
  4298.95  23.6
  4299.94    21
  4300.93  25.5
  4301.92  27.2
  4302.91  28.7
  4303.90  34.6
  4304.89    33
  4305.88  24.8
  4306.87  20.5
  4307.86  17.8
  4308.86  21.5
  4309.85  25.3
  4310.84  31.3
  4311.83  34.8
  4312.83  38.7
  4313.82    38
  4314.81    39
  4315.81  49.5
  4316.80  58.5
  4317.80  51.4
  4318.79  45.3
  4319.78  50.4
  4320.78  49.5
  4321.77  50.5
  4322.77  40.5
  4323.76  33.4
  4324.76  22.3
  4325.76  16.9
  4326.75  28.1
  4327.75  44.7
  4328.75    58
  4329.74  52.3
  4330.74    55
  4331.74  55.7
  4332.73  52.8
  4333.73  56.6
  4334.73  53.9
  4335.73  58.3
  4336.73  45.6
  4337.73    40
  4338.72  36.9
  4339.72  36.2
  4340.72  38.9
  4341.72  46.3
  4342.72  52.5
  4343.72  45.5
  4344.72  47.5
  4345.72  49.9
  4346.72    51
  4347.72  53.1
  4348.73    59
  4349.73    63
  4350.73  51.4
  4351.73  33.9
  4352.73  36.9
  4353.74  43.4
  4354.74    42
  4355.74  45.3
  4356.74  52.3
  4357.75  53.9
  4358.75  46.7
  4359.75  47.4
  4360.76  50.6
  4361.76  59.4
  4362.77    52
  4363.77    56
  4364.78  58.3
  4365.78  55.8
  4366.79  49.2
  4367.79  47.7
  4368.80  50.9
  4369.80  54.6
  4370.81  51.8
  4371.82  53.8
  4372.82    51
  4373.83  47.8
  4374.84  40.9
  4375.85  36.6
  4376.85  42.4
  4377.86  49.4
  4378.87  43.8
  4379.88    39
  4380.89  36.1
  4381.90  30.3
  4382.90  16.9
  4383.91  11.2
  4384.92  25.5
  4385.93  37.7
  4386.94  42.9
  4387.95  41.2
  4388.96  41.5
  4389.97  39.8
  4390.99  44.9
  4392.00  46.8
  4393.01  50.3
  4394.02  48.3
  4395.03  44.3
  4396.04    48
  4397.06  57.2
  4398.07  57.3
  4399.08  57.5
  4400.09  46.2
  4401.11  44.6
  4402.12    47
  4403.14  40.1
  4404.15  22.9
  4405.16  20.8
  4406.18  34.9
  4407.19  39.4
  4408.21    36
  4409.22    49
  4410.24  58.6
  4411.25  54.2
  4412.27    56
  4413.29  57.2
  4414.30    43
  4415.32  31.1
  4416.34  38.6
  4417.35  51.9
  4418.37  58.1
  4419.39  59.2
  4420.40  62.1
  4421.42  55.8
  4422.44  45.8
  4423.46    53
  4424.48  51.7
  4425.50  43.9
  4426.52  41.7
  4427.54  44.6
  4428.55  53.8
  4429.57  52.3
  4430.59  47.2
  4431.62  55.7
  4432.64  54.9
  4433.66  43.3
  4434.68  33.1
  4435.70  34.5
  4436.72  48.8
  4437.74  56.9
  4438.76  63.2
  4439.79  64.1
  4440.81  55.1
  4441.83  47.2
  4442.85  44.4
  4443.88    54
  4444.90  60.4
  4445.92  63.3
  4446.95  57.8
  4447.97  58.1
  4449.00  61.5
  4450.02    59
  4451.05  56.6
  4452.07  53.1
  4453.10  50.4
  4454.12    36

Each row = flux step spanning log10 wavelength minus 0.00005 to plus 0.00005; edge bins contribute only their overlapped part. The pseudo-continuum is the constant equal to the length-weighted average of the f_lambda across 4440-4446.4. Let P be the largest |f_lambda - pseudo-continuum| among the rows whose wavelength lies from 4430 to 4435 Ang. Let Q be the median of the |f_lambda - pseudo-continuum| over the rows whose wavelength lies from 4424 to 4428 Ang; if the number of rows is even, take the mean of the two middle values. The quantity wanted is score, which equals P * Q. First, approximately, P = 21.5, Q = 10.3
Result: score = 221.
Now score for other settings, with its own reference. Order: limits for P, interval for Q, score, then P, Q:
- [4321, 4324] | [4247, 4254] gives 507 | 21.2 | 24.0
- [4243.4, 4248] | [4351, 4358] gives 254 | 22.8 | 11.2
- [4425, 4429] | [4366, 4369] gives 69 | 12.9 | 5.4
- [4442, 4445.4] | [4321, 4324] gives 143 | 10.2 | 14.1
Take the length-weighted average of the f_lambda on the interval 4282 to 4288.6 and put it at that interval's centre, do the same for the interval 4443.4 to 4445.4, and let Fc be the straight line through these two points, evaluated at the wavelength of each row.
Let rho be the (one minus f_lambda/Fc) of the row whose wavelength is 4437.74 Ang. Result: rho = 0.0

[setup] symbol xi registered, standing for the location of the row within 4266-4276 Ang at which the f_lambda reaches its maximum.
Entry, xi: 4266.40 Ang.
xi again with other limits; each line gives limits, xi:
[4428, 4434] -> 4431.62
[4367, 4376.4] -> 4369.80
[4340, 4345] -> 4342.72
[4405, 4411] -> 4410.24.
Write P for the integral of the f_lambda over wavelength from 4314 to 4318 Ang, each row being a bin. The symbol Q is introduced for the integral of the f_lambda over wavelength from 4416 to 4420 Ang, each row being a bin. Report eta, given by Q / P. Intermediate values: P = 194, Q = 212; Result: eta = 1.1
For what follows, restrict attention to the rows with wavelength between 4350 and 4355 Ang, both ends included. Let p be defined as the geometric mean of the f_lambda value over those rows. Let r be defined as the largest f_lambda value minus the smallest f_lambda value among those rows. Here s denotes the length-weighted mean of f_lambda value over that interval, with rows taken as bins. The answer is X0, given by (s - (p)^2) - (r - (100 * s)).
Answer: 2586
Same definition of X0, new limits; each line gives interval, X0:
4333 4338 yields 2633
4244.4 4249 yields 2488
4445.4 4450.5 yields 2461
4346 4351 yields 2525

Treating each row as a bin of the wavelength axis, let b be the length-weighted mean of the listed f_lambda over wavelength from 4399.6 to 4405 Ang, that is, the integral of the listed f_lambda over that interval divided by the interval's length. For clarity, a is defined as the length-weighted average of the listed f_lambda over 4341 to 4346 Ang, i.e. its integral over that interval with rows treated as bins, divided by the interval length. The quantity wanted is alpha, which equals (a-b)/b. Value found 0.2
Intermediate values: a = 48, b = 39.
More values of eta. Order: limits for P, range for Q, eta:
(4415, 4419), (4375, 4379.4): 1.0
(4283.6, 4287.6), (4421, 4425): 1.4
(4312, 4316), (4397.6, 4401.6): 1.3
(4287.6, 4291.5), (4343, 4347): 2.0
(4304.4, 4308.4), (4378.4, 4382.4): 1.6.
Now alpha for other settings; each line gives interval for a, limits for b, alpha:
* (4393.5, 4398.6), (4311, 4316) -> 0.3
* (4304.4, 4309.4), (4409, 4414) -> -0.6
